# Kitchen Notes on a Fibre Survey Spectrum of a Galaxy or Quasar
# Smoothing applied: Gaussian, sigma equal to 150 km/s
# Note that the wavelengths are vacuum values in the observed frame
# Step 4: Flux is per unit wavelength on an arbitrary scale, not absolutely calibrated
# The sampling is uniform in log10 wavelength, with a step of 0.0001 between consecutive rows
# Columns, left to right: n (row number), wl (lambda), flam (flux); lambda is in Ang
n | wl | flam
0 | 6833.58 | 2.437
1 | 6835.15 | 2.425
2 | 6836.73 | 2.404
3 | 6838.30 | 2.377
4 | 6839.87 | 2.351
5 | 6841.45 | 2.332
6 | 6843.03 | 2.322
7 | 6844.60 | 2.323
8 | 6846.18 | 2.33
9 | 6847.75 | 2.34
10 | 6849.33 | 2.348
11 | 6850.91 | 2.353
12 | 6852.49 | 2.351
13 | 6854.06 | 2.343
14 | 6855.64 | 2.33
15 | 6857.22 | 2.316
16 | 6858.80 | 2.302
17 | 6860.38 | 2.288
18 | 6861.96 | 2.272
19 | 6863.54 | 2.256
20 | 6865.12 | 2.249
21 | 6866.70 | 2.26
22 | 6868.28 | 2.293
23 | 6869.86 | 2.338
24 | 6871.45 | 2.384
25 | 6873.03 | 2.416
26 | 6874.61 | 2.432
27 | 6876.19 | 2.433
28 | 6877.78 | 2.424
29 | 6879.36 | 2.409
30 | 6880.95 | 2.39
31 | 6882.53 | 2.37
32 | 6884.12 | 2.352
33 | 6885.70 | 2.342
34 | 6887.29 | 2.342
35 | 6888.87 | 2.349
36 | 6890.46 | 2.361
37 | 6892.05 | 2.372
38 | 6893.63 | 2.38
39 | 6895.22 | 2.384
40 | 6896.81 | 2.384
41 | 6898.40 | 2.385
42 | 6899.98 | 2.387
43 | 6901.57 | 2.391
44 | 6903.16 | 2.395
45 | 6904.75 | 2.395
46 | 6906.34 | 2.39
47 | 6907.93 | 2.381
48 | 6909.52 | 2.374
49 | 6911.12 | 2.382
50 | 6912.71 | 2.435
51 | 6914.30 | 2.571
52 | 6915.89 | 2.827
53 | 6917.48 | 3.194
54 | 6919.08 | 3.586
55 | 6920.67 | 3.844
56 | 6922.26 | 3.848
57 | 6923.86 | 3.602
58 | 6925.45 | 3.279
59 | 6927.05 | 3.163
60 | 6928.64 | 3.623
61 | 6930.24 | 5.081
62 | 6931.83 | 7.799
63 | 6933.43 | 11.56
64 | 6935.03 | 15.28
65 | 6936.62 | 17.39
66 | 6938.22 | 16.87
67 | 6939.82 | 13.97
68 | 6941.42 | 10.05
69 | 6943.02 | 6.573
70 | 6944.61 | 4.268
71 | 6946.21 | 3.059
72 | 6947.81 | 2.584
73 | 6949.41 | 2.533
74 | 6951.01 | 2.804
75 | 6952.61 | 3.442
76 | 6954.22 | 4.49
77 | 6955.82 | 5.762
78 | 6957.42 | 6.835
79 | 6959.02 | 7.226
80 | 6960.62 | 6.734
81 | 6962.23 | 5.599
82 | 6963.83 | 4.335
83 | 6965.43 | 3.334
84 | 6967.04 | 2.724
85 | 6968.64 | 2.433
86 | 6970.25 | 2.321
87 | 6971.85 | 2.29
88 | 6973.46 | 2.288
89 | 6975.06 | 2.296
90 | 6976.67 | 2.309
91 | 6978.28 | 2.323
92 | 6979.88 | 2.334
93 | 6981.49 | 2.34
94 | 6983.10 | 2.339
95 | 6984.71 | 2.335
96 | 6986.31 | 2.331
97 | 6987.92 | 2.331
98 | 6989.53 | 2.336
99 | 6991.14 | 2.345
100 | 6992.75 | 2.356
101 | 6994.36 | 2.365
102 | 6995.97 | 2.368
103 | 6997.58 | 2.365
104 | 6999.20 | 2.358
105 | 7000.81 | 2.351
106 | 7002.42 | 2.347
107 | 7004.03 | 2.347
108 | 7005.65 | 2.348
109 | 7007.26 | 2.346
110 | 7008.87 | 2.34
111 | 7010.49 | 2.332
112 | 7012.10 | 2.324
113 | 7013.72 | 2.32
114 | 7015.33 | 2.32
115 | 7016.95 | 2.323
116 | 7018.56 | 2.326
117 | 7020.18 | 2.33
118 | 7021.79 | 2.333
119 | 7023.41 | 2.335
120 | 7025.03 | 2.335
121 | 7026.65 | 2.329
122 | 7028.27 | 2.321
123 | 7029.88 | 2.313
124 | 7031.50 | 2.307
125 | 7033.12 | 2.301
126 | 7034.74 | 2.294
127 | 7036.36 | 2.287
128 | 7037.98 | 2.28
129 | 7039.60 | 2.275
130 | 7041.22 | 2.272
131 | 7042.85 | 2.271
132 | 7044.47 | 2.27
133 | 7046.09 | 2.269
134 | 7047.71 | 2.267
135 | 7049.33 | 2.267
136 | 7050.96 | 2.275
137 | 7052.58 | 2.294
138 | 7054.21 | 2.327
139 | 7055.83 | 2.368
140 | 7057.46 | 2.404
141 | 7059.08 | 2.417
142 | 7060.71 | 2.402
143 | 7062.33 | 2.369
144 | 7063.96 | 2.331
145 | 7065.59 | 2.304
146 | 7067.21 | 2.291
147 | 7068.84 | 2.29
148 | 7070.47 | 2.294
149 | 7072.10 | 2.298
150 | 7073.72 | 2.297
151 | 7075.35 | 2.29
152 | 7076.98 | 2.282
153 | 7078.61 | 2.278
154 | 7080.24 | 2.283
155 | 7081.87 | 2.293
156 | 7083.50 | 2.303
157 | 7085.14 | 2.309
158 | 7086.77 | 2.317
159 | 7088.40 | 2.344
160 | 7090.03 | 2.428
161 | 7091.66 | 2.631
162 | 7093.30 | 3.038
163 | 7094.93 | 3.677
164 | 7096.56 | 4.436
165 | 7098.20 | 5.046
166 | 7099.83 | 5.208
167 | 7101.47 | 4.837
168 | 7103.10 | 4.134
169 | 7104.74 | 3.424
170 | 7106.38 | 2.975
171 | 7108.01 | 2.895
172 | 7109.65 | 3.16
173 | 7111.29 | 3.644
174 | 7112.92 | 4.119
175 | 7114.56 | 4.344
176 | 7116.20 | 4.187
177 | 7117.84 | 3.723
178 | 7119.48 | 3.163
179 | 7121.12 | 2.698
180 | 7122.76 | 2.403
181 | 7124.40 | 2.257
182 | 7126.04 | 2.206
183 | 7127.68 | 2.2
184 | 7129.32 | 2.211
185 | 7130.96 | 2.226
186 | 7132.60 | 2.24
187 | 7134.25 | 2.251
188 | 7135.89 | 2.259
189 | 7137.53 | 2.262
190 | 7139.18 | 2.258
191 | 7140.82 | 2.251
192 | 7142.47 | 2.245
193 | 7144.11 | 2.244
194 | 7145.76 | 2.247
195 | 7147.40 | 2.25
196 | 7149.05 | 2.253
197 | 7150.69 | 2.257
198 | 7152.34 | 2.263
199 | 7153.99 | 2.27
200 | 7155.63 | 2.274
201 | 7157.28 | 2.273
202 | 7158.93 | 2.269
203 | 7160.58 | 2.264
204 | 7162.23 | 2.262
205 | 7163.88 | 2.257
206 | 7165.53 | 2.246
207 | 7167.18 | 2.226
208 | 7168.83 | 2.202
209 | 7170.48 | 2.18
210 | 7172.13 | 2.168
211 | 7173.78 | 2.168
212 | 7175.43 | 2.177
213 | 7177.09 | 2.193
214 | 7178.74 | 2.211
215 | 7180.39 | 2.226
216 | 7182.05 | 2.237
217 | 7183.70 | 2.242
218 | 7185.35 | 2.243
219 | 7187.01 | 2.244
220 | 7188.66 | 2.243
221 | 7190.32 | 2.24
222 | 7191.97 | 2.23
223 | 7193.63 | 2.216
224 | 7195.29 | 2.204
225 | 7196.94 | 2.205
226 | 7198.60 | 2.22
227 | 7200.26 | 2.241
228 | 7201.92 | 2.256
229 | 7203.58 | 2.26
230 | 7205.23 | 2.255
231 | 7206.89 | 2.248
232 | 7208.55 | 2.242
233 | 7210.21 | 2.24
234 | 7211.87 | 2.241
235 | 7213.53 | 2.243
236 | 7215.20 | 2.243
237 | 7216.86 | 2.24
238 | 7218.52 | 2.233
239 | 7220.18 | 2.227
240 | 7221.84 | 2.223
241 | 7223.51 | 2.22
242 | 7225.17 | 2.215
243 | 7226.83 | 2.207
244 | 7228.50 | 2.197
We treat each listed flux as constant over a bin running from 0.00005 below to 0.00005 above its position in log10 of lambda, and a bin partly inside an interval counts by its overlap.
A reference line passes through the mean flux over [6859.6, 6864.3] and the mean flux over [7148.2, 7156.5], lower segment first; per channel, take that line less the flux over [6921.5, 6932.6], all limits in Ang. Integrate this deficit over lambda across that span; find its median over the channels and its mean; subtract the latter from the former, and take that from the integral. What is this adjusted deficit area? -24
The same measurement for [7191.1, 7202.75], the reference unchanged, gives 0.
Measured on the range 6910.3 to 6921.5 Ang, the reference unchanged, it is -8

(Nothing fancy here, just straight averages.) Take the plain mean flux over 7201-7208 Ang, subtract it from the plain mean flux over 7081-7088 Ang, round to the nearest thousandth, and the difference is 0.051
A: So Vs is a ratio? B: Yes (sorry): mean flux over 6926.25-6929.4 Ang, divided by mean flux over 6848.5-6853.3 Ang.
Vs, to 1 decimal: 1.4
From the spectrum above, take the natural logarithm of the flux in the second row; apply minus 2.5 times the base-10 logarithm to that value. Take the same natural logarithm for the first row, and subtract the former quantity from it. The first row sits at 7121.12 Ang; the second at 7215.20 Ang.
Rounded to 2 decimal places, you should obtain 0.76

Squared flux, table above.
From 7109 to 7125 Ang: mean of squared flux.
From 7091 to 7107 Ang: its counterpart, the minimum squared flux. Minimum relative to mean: 0.58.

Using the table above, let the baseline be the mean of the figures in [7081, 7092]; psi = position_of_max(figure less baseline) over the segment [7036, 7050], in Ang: 7036.36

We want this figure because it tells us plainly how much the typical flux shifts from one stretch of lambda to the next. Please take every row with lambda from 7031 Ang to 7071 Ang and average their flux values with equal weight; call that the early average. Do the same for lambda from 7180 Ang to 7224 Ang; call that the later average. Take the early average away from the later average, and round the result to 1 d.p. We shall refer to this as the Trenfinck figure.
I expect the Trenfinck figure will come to -0.1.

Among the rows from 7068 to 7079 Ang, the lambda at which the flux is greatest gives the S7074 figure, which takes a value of 7072.10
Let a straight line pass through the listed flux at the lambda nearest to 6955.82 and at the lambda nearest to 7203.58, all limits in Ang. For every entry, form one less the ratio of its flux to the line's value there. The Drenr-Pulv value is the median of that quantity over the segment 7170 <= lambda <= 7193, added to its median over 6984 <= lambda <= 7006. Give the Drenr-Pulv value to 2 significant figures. 0.68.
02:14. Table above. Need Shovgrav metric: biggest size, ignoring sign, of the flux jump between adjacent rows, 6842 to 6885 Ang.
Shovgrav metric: 0.0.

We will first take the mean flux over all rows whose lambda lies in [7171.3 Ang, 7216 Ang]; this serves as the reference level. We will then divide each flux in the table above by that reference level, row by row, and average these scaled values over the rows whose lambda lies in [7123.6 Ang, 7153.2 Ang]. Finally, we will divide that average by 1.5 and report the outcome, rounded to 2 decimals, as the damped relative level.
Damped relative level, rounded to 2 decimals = 0.67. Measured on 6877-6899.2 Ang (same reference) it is 0.71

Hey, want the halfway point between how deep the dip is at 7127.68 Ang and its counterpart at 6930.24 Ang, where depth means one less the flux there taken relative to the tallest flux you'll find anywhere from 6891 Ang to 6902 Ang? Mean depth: -0.52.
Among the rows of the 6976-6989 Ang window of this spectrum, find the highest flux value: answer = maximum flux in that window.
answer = 2.34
